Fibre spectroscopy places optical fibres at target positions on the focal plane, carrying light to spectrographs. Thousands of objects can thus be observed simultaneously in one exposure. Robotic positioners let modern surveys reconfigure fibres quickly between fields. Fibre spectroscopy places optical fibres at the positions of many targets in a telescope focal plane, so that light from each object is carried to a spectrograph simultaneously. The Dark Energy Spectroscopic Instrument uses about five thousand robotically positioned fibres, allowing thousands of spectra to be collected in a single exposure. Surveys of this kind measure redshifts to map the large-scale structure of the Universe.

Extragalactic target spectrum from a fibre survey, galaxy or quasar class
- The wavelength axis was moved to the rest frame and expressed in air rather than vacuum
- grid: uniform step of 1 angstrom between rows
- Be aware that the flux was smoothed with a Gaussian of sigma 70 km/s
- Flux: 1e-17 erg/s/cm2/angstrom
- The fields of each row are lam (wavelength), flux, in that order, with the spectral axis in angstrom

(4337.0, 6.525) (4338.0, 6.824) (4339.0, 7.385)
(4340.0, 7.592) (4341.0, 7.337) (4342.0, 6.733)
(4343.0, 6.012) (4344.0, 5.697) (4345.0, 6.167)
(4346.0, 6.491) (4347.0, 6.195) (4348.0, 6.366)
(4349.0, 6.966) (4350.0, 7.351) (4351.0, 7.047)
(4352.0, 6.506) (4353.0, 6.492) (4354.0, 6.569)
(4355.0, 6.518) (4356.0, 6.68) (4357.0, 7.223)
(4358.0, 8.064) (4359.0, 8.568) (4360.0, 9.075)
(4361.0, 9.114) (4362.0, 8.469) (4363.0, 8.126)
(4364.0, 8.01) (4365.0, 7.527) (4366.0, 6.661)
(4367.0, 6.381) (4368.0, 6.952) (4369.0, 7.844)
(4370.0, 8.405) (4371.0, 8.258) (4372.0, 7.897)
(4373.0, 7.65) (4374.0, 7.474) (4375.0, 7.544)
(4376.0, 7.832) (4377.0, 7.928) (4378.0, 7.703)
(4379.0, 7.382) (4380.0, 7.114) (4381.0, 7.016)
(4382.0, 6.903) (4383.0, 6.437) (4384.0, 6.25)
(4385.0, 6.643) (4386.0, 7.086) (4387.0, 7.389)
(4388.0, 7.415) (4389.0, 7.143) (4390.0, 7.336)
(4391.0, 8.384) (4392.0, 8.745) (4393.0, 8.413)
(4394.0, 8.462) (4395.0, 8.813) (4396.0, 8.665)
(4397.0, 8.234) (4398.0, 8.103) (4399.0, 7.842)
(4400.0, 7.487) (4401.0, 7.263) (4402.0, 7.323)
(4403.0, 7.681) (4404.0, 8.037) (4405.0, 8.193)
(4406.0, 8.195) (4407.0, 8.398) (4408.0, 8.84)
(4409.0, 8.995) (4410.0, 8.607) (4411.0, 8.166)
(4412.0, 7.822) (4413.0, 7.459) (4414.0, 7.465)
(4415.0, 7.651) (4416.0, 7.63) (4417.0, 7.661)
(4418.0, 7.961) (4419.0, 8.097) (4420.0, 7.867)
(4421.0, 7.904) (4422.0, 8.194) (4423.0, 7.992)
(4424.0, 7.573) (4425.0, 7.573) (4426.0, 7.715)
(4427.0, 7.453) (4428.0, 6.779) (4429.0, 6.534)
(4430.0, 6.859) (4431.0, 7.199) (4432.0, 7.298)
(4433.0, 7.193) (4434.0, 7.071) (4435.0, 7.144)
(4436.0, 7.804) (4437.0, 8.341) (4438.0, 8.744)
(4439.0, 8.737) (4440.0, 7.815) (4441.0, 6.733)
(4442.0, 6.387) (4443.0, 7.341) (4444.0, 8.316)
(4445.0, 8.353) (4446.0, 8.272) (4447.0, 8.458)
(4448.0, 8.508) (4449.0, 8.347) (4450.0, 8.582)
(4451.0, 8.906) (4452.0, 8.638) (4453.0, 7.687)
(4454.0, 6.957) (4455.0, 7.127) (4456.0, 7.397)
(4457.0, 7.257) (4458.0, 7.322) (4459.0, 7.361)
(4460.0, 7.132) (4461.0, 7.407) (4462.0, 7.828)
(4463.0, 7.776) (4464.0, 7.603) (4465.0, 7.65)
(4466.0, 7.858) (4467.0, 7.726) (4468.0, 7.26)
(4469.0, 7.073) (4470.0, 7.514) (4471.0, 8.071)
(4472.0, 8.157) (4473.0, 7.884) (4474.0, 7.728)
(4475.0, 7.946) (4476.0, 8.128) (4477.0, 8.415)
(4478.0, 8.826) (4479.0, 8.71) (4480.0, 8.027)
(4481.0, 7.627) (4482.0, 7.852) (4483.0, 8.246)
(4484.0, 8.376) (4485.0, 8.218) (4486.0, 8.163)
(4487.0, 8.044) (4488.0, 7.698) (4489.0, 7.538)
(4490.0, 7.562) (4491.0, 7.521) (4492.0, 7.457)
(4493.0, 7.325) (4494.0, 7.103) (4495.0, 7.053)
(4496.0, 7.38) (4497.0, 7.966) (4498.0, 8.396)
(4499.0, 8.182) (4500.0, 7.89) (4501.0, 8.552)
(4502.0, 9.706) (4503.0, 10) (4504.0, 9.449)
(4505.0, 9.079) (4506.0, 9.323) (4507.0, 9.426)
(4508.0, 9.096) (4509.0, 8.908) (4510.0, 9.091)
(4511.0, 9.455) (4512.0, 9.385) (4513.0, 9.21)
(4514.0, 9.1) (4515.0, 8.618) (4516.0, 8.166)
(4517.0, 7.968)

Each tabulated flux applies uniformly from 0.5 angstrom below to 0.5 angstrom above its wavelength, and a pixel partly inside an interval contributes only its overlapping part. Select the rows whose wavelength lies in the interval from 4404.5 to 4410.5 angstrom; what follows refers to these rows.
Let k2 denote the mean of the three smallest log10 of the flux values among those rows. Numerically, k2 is 0.917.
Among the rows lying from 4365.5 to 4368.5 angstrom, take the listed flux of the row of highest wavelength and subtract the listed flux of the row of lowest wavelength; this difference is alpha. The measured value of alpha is 0.3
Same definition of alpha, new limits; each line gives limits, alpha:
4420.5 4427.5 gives -0.5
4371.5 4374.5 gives -0.4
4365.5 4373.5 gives 1.0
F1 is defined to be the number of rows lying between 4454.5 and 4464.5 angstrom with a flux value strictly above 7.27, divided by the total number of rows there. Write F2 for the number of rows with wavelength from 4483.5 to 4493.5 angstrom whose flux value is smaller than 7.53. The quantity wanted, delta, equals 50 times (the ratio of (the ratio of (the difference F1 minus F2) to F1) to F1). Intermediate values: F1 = 0.7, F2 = 3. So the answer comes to -235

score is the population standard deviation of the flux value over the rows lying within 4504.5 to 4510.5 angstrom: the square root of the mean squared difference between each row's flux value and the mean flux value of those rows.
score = 0.2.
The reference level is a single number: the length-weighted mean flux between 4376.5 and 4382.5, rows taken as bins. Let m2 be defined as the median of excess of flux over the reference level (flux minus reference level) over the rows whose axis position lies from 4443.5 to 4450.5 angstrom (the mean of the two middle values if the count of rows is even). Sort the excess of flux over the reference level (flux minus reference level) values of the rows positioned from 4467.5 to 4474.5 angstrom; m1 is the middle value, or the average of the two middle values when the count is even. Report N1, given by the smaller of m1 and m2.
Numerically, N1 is 0.4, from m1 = 0.4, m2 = 1.01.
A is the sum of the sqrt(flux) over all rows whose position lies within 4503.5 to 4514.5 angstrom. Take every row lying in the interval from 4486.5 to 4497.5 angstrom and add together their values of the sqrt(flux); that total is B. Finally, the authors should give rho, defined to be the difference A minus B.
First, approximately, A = 33.4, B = 30.1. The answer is 3.3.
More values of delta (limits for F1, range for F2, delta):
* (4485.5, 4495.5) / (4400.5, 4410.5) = -94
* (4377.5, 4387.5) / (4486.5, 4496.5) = -3167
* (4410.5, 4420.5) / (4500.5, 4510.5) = 50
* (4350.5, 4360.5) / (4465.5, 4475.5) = -1500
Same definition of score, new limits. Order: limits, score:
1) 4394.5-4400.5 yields 0.5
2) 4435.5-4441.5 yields 0.7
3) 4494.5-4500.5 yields 0.5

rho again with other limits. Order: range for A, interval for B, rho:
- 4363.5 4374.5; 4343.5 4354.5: 2.1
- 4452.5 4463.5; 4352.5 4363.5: -0.6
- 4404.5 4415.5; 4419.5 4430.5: 1.3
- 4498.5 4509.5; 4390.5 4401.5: 1.6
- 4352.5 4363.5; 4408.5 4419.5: -0.5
